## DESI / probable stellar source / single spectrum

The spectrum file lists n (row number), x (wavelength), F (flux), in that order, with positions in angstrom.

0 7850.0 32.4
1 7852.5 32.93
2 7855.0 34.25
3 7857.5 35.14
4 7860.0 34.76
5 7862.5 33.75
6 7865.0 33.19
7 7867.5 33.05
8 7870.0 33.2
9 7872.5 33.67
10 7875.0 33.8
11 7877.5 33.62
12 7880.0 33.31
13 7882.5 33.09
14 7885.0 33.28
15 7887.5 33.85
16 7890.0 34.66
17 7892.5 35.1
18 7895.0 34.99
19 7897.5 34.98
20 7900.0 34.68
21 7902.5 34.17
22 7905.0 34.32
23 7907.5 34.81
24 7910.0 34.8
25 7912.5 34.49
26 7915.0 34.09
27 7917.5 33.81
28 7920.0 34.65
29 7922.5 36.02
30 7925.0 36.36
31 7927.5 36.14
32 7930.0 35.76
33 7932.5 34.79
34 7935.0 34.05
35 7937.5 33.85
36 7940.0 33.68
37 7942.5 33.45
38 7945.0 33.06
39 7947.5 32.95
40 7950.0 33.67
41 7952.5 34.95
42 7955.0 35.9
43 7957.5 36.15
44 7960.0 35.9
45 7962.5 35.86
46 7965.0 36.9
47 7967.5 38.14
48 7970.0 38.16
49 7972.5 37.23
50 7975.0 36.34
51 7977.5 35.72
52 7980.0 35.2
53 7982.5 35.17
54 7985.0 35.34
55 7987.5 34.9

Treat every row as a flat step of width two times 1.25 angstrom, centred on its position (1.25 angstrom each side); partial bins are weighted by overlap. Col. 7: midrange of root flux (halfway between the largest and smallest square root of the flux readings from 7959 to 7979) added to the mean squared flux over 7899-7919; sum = 1189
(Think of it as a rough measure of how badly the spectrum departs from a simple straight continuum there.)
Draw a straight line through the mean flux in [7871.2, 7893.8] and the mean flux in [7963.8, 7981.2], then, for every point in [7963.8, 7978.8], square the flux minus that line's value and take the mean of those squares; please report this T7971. 1.1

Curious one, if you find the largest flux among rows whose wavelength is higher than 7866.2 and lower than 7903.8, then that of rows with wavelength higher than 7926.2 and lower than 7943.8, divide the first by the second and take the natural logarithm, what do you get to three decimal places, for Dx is -0.029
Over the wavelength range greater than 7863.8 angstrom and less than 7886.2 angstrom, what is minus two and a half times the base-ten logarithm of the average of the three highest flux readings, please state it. -3.82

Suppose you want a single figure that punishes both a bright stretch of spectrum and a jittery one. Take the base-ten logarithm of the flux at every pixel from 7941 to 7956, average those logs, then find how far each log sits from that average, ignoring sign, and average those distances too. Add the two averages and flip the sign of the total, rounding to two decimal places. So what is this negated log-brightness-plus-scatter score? -1.54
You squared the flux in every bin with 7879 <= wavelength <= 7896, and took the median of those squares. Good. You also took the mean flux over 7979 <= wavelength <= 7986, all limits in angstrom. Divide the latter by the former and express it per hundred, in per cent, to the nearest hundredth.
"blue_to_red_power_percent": 3.08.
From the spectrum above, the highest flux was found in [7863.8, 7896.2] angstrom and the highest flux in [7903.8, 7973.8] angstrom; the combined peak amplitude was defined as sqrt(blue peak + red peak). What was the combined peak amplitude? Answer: 8.56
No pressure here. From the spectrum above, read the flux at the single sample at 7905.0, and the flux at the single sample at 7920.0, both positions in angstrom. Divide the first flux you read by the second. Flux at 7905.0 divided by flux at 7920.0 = 0.99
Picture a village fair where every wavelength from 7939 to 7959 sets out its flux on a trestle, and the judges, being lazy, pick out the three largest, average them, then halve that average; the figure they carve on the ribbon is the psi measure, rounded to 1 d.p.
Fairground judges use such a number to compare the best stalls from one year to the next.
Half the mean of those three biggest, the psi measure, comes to 17.8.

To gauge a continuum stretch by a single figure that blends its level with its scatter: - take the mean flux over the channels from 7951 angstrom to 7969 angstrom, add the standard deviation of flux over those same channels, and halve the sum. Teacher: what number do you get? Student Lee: 18.6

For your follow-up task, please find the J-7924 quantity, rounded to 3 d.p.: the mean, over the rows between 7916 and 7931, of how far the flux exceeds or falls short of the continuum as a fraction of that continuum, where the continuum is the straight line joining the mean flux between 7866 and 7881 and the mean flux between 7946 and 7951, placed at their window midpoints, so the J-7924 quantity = 0.063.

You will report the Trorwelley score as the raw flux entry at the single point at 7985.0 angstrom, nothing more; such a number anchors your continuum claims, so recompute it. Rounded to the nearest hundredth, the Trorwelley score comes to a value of 35.34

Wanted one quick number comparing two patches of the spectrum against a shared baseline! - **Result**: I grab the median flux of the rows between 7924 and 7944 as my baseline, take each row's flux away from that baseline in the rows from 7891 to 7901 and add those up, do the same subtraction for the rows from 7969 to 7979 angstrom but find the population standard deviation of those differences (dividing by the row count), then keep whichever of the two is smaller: -2.1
